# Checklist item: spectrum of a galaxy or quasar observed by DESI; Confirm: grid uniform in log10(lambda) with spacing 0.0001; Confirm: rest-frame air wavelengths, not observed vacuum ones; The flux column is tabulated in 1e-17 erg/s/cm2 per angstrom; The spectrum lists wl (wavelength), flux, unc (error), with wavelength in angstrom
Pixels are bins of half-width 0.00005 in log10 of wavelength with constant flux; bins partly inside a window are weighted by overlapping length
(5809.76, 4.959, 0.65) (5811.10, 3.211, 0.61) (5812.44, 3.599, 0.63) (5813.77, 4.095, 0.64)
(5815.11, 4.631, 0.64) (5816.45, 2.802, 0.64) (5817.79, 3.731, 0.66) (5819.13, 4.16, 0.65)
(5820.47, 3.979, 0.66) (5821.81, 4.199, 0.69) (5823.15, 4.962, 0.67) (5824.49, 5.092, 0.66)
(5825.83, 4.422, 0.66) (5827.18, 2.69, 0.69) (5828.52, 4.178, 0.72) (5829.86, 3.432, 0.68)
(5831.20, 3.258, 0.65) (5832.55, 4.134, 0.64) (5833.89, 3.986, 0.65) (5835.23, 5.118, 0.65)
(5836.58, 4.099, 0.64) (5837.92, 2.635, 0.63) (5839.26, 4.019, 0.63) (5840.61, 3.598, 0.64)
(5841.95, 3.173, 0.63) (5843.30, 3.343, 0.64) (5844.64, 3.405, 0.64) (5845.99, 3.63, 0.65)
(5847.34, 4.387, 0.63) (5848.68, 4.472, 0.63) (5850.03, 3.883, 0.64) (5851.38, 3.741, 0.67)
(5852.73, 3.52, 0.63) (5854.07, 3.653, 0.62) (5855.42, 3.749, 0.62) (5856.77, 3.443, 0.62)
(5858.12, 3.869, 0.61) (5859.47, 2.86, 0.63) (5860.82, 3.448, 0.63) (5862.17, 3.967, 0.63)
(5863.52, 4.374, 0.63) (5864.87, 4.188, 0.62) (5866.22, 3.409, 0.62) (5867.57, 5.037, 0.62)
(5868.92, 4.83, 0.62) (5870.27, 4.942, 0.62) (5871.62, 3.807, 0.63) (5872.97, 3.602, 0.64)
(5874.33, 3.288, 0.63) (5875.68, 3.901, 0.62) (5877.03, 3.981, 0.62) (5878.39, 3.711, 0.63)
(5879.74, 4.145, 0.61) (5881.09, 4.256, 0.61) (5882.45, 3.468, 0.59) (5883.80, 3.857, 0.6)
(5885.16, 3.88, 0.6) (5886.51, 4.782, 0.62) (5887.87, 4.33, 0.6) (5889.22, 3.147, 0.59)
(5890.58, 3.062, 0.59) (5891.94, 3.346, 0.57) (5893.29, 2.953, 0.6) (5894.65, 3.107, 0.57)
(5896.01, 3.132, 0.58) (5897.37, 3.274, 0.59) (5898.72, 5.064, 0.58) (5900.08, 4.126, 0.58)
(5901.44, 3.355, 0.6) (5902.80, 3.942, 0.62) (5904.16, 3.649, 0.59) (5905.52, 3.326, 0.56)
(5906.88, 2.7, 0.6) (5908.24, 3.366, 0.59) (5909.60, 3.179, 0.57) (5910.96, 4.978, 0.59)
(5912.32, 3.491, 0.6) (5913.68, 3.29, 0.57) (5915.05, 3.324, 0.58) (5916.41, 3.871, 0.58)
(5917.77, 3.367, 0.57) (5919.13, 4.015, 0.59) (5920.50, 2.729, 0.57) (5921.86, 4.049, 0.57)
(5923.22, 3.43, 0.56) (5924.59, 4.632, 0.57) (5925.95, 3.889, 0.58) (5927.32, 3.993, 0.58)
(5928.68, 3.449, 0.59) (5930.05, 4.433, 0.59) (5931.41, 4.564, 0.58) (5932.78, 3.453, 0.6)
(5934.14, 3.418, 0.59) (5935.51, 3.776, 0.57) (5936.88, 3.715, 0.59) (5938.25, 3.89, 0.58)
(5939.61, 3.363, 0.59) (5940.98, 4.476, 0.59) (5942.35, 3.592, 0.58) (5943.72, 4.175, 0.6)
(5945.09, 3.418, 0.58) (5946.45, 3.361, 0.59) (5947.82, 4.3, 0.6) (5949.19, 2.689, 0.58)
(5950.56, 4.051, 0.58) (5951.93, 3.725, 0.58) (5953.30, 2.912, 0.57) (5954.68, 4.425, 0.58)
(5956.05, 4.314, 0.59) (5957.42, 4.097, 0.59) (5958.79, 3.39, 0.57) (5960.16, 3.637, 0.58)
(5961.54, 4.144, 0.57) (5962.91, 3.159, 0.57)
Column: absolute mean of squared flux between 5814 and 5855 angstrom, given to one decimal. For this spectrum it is 15.4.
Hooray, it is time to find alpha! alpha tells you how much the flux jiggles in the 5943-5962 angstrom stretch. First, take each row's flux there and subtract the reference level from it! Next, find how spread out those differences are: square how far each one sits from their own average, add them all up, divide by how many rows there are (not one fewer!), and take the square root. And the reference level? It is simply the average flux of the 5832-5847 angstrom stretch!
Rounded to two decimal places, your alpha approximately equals 0.52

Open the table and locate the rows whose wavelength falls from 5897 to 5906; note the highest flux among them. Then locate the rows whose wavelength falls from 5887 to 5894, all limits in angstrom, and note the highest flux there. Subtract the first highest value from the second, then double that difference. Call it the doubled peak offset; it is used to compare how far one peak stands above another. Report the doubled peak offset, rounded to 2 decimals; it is -1.47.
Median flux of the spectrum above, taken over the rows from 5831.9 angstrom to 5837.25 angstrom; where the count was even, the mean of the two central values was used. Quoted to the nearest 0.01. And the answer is 4.12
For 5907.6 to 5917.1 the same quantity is 3.37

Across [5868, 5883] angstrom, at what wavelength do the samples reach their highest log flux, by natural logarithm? 5870.27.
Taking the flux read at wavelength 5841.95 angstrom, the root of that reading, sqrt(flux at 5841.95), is 1.78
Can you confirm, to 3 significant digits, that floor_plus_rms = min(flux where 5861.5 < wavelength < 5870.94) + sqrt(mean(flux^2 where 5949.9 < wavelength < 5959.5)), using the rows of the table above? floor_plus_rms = 7.29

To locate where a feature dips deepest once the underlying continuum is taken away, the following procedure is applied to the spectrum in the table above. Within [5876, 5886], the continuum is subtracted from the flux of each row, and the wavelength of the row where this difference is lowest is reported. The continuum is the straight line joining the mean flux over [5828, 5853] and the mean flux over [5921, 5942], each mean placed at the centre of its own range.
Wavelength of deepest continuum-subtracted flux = 5882.45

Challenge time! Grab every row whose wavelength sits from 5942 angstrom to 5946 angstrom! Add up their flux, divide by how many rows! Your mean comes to 3.7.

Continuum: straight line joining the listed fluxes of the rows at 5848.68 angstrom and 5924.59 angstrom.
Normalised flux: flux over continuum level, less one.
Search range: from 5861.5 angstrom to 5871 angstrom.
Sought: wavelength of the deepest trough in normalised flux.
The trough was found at 5866.22 angstrom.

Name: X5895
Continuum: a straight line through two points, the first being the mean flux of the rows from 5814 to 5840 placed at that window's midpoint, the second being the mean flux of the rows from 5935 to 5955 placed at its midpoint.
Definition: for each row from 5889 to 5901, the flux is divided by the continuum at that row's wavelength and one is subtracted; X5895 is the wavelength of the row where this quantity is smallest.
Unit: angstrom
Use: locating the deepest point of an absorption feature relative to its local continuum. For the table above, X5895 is 5893.29 angstrom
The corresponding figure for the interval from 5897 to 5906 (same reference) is 5897.37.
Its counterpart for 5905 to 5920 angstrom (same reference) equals 5906.88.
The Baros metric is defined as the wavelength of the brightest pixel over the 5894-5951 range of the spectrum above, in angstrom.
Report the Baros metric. 5898.72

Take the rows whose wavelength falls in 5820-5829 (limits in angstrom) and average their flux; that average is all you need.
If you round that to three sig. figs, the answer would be 4.22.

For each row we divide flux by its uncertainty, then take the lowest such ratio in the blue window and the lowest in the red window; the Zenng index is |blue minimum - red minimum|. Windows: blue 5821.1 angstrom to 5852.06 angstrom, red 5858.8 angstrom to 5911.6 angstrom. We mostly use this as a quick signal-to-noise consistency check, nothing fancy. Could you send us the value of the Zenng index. 0.60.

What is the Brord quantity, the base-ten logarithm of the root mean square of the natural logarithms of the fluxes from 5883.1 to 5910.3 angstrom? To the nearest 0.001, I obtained 0.104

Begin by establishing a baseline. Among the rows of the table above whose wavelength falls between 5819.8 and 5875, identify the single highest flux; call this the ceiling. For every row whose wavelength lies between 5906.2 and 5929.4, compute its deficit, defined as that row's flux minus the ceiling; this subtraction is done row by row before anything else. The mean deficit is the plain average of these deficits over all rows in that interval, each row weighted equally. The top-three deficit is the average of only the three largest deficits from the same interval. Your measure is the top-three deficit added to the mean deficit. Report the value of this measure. -2.05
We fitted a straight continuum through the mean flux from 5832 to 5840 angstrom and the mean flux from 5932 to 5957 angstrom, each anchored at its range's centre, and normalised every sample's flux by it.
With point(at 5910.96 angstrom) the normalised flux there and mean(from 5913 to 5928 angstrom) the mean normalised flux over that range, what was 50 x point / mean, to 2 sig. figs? 67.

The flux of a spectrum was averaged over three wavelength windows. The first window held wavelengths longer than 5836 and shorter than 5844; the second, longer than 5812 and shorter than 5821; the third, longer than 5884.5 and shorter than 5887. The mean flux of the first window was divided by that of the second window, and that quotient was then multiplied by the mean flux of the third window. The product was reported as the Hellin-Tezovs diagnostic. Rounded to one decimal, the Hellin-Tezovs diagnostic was 3.9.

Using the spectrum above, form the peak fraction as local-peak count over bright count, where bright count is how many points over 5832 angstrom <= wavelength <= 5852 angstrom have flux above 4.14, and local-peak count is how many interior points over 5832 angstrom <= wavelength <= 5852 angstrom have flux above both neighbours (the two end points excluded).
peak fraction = 1.00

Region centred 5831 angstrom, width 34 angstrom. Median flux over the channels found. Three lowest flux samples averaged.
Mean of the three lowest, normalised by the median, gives 0.68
